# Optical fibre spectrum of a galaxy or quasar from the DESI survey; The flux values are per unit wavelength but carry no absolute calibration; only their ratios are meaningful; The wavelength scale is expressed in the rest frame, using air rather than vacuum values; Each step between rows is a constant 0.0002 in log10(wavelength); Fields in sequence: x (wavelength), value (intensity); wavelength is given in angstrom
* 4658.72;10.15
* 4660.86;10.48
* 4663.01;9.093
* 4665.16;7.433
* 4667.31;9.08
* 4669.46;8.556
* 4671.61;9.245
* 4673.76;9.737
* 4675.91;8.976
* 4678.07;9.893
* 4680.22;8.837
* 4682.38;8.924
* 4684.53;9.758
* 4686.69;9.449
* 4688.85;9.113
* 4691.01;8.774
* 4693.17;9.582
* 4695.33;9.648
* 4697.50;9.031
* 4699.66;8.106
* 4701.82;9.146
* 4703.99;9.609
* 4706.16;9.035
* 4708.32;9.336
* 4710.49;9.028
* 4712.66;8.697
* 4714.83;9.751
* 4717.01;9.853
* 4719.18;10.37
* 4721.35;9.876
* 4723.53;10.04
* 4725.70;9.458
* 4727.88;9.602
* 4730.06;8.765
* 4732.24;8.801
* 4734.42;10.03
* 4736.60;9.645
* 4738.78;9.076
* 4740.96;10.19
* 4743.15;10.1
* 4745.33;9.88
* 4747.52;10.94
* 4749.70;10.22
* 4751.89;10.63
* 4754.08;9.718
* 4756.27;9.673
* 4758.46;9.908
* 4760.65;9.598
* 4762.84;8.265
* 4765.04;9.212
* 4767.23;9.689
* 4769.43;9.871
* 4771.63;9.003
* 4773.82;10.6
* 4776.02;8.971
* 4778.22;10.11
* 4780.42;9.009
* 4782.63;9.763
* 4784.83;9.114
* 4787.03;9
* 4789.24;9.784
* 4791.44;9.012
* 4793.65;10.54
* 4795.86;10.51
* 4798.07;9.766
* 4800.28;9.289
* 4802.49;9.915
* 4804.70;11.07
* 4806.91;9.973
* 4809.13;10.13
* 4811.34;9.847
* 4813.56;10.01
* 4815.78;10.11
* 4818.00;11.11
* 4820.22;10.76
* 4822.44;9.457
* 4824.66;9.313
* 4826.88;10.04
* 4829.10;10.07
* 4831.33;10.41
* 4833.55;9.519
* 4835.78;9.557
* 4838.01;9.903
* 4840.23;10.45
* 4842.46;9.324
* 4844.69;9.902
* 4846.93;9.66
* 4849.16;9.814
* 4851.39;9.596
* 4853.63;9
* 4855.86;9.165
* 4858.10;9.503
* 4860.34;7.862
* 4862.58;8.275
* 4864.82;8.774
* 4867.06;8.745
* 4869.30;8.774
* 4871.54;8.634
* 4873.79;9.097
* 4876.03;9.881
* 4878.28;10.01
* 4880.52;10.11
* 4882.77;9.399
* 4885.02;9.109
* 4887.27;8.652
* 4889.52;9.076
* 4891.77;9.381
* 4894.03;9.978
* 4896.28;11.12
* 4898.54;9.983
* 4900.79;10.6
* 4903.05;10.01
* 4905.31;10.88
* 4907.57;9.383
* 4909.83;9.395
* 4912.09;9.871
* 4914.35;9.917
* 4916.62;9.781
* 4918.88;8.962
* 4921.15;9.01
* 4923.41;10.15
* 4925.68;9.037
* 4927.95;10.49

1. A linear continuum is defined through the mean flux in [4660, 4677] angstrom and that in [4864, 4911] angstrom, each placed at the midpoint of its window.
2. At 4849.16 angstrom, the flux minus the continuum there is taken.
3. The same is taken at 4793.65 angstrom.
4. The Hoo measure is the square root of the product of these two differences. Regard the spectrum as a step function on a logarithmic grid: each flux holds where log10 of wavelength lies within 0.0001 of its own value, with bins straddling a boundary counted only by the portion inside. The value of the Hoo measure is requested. 0.62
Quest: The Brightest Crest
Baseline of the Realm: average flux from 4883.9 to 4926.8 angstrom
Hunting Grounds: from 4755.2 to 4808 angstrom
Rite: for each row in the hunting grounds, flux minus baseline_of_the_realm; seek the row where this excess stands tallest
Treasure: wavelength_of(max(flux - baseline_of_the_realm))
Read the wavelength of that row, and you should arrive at 4804.70 angstrom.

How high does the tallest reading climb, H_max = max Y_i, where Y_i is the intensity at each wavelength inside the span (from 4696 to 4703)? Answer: 9.146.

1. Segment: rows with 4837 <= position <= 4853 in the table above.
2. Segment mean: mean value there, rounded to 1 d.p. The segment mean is 9.8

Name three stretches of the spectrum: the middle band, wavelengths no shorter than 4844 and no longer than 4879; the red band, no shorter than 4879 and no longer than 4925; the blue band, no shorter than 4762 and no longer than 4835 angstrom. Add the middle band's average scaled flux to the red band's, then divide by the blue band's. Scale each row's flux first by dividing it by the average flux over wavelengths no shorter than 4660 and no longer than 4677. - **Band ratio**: 1.93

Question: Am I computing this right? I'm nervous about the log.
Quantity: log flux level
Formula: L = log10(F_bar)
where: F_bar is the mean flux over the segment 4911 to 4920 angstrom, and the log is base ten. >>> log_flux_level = 0.98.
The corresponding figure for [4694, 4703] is 0.95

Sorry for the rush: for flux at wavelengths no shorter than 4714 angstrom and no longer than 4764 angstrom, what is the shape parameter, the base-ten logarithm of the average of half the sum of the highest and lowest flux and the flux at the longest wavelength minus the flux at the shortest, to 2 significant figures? 0.61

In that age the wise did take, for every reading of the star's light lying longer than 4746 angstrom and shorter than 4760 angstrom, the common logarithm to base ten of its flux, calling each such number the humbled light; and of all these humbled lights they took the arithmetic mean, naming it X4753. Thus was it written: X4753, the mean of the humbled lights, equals 1.01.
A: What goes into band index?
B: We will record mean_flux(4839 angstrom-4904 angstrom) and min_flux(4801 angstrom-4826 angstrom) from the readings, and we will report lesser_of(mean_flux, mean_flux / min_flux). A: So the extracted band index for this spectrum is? 1.01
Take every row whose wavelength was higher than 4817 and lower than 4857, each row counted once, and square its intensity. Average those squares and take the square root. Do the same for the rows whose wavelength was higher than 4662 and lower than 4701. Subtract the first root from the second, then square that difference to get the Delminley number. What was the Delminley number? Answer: 0.6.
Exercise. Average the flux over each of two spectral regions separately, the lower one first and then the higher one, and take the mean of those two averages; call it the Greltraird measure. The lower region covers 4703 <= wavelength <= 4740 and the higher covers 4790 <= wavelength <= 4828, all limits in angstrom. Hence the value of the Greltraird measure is 9.76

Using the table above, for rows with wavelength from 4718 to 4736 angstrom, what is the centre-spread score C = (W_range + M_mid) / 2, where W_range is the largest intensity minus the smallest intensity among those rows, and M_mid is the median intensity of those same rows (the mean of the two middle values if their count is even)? 5.67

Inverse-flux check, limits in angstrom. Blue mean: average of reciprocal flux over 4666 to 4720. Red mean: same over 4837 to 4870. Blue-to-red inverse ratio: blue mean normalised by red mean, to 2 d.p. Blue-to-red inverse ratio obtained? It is 1.00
